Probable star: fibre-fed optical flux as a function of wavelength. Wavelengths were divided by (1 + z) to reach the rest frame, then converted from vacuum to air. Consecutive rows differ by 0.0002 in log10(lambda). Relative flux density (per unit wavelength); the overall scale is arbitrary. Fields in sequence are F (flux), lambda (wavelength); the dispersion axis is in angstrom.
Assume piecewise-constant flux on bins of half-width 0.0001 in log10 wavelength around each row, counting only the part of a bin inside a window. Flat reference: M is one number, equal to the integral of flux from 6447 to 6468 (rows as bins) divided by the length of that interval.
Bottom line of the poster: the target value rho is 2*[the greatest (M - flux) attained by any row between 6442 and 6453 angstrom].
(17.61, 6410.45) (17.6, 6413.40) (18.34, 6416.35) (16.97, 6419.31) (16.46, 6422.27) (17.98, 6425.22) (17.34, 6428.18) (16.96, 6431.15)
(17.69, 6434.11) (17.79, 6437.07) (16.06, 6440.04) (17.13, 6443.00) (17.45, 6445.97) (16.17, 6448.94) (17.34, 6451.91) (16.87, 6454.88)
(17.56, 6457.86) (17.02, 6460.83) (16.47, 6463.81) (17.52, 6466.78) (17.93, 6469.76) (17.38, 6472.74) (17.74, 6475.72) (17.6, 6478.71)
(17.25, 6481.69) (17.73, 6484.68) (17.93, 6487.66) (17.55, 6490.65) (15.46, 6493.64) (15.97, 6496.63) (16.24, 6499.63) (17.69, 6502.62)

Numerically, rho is 1.7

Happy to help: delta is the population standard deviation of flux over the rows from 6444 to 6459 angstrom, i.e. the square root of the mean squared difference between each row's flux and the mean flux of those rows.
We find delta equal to 0.51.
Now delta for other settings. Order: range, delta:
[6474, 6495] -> 0.78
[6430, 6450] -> 0.64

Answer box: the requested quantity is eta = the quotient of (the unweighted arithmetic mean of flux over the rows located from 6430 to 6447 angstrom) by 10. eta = 1.72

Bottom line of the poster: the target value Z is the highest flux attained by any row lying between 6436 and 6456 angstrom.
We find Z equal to 17.79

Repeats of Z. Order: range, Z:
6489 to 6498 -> 17.55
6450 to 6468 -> 17.56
